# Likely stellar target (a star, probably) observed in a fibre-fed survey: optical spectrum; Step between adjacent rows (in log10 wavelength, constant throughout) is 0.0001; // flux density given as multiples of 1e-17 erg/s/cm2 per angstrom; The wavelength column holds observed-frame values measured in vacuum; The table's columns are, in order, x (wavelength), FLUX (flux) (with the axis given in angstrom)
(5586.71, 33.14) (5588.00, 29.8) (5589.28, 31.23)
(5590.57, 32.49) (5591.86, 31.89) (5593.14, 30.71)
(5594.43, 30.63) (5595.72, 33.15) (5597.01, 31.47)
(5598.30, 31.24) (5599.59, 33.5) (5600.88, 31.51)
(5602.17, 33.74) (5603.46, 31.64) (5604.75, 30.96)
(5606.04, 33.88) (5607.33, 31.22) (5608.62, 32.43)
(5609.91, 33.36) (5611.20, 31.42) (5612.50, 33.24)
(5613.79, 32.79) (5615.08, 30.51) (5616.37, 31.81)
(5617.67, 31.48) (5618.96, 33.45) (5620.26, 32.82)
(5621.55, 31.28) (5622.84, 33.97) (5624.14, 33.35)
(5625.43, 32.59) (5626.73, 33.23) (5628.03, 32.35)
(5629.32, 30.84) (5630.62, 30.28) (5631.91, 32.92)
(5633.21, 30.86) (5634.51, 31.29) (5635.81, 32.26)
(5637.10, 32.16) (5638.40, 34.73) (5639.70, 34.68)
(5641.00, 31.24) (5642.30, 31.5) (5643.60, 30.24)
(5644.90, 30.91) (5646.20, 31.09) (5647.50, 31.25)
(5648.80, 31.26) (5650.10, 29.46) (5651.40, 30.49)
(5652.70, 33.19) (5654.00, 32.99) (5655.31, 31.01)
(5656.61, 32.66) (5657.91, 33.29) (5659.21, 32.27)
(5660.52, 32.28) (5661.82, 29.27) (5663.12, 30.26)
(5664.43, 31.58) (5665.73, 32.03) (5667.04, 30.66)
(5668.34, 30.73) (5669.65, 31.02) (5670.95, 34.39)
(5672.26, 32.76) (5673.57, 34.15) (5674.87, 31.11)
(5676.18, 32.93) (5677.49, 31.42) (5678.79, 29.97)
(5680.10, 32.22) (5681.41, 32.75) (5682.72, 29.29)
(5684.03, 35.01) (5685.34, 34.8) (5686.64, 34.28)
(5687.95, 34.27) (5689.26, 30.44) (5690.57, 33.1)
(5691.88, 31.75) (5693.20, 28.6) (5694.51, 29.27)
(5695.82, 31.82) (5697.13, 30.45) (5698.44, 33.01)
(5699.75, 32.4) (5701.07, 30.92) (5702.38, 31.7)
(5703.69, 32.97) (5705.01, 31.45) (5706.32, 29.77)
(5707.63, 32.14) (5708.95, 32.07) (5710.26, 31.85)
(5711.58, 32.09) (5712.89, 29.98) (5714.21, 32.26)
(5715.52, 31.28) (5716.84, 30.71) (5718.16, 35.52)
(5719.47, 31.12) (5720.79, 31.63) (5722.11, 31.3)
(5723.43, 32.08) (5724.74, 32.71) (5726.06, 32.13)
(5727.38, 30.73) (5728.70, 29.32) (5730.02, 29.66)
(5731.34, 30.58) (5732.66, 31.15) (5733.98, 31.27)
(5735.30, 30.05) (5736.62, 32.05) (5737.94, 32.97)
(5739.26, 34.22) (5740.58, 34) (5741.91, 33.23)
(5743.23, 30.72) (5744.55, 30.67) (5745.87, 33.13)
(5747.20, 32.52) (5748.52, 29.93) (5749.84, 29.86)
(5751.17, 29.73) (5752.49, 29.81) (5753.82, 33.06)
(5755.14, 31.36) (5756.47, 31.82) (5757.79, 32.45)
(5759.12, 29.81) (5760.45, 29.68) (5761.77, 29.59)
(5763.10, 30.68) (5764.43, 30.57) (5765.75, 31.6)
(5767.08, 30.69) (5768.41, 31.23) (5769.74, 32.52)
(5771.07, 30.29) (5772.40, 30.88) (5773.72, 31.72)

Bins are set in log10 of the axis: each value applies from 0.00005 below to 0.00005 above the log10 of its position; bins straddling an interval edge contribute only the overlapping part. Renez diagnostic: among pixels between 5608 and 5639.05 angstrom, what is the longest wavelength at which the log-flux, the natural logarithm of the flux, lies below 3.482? 5637.10 angstrom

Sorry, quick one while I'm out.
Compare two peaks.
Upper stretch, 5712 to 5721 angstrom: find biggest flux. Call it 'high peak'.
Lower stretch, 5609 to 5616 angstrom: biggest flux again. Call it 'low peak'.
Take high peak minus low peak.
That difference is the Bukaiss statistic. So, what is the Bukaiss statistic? 2.2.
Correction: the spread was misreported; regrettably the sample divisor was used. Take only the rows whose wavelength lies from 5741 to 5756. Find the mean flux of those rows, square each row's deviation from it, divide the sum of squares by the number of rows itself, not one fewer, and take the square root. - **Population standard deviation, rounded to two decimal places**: 1.38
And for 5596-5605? 1.04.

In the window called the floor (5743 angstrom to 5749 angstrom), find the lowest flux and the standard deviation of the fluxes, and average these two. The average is 15.6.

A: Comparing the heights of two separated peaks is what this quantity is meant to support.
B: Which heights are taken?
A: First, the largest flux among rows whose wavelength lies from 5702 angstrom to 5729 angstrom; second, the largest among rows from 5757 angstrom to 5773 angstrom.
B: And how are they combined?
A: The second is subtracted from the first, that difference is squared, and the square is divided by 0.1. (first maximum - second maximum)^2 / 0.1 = 90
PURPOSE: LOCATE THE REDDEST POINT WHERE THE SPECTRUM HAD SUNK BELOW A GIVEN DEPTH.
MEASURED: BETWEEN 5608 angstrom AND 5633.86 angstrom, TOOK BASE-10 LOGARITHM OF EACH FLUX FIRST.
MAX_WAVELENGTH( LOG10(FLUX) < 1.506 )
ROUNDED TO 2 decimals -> 5633.21 angstrom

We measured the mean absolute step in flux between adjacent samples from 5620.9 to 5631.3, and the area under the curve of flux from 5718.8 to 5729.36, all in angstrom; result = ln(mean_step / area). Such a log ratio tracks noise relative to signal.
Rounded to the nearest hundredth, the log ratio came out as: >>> -5.71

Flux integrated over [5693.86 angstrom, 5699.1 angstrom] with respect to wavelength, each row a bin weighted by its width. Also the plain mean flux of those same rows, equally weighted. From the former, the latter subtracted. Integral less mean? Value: 132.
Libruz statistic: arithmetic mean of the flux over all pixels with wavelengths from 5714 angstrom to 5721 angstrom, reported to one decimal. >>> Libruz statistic 32.1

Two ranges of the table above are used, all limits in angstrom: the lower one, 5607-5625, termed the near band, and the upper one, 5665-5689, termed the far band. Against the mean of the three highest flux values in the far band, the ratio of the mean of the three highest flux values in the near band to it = 0.967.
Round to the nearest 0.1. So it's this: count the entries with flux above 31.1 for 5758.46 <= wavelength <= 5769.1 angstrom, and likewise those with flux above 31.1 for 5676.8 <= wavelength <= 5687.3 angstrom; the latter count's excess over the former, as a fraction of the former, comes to 2.0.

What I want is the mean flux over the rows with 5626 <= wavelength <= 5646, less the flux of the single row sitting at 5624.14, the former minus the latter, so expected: -1.4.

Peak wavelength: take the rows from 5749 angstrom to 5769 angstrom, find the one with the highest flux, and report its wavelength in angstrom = 5753.82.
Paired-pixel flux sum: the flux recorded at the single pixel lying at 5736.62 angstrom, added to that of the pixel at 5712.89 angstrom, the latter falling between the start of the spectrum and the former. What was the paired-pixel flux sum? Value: 62.0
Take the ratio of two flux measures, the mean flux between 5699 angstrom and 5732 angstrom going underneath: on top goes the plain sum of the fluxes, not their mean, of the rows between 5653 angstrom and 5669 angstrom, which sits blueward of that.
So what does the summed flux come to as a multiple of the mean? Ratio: 12.0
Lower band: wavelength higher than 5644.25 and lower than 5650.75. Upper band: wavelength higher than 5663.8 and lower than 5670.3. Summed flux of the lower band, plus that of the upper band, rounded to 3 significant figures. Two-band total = 310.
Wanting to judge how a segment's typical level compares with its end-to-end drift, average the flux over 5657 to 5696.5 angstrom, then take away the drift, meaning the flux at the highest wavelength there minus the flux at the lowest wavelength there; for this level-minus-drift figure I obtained 33.4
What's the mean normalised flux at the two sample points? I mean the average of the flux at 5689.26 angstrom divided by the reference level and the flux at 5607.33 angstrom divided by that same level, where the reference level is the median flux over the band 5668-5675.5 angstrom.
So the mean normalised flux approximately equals 0.97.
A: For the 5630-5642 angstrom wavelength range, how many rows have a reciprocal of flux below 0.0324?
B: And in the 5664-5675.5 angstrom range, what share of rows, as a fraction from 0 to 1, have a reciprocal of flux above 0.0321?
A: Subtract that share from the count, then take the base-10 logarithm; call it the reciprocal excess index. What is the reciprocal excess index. 0.82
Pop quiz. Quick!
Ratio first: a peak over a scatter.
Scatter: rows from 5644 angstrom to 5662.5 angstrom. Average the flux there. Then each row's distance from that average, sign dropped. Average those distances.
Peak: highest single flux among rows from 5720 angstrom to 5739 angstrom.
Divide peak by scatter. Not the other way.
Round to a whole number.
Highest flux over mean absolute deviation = 31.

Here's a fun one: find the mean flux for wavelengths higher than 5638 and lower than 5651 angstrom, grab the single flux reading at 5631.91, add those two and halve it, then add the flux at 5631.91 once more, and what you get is 65.2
